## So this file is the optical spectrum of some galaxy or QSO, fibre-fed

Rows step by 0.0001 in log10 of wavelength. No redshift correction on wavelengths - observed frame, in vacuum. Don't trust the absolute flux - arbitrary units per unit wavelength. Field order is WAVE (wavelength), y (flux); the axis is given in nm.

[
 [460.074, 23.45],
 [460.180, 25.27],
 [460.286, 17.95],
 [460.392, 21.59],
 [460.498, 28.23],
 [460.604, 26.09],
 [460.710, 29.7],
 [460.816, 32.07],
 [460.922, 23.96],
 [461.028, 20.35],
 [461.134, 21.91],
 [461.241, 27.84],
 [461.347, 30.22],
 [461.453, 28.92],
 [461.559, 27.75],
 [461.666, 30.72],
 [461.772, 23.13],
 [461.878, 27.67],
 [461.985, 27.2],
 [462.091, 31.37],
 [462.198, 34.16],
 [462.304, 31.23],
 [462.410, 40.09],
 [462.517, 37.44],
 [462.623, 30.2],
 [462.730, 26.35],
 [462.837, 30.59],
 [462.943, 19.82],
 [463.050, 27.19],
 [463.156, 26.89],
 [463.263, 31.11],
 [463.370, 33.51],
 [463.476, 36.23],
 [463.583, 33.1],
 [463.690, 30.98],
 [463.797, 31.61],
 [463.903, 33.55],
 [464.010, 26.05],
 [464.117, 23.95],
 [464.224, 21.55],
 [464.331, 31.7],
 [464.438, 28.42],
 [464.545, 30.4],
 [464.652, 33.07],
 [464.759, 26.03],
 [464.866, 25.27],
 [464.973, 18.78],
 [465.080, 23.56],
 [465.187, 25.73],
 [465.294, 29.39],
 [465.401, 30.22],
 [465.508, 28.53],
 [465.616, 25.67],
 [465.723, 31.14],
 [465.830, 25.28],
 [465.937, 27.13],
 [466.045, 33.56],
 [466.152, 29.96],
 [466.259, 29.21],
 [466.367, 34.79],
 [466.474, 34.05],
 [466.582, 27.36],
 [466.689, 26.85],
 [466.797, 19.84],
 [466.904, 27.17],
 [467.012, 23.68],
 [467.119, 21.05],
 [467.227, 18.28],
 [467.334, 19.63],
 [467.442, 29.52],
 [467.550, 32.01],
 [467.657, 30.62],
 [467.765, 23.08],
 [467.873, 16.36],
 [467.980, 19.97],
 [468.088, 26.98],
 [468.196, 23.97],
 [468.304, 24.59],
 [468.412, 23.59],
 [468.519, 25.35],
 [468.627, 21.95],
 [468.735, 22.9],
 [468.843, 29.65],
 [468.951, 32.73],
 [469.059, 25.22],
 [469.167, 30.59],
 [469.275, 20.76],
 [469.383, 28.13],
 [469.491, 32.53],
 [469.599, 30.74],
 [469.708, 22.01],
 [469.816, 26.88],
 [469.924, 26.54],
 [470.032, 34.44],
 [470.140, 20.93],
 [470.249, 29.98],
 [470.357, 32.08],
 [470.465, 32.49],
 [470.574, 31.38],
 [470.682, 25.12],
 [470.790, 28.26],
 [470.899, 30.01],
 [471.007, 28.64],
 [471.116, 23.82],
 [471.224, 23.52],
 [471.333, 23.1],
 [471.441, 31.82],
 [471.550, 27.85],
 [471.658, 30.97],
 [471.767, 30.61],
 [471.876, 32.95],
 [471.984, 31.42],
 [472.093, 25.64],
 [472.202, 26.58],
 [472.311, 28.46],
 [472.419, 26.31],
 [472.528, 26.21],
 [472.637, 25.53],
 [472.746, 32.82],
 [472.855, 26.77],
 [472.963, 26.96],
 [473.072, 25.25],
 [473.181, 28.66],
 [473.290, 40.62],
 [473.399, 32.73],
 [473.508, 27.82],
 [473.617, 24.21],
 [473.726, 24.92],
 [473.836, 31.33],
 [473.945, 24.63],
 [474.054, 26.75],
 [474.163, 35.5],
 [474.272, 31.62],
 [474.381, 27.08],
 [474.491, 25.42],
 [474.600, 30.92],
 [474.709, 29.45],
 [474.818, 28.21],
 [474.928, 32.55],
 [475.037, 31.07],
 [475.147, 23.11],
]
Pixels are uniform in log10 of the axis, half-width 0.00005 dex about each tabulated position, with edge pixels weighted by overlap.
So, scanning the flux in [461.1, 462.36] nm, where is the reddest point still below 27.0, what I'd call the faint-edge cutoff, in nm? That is 461.772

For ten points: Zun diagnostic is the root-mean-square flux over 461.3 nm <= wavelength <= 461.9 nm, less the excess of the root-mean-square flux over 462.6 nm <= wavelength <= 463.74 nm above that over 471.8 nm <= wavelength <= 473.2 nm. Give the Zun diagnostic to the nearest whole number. 26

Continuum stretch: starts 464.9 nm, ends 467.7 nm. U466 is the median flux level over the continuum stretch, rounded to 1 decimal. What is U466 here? 27.3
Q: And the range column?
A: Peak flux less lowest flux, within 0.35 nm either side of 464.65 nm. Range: 14.3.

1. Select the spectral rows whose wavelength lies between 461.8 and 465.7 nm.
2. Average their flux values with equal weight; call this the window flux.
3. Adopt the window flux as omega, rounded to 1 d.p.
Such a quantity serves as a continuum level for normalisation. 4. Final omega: 29.1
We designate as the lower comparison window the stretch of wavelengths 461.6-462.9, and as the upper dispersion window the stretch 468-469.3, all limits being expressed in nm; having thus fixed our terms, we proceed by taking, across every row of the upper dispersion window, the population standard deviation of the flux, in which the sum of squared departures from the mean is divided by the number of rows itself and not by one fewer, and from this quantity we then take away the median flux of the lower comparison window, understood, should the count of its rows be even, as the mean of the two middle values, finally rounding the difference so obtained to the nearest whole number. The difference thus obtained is -27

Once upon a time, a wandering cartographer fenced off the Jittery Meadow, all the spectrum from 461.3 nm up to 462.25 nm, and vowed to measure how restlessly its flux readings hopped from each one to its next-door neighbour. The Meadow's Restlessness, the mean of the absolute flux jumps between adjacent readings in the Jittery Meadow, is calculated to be 3.1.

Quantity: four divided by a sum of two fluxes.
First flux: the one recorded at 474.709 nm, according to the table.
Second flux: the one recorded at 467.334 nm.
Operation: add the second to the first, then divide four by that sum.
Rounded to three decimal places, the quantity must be 0.081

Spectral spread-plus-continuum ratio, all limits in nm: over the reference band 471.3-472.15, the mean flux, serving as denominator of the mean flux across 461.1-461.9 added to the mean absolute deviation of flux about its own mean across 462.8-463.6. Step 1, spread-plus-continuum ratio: 1.06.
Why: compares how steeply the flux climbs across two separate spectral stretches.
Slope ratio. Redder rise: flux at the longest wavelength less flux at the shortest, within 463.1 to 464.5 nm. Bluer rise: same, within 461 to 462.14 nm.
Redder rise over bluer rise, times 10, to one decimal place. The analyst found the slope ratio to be 1.4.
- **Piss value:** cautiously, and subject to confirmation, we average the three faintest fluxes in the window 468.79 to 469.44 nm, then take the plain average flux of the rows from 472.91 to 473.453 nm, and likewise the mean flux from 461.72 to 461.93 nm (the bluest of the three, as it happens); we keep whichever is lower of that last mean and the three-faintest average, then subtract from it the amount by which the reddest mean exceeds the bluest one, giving 19.3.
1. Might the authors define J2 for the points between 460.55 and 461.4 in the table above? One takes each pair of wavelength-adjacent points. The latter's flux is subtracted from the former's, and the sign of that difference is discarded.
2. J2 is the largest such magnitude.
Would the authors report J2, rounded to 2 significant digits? 8.1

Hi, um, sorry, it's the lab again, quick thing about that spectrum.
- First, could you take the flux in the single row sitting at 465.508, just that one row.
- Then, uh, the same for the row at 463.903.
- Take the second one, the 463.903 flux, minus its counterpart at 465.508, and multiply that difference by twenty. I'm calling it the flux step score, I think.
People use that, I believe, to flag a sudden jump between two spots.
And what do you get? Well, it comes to 100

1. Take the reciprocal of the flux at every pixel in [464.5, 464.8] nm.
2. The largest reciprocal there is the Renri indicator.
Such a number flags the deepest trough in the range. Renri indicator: 0.038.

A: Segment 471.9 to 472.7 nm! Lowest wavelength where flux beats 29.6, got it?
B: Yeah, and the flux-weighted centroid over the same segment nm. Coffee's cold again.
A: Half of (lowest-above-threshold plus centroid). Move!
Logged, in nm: 472.14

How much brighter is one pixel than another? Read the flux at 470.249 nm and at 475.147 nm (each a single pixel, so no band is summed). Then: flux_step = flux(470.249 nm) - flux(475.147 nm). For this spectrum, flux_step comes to 7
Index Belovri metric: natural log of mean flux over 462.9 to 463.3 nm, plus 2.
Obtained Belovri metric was 5.27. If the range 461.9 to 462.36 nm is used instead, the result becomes 5.43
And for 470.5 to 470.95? 5.36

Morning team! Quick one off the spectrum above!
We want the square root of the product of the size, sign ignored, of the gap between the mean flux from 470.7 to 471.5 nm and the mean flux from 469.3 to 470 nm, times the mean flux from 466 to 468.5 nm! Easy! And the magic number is 4.5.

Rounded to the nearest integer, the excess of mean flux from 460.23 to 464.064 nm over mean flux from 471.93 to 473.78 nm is 1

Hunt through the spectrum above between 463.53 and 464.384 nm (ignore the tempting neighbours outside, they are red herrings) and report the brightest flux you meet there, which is 33.55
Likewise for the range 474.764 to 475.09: 32.55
